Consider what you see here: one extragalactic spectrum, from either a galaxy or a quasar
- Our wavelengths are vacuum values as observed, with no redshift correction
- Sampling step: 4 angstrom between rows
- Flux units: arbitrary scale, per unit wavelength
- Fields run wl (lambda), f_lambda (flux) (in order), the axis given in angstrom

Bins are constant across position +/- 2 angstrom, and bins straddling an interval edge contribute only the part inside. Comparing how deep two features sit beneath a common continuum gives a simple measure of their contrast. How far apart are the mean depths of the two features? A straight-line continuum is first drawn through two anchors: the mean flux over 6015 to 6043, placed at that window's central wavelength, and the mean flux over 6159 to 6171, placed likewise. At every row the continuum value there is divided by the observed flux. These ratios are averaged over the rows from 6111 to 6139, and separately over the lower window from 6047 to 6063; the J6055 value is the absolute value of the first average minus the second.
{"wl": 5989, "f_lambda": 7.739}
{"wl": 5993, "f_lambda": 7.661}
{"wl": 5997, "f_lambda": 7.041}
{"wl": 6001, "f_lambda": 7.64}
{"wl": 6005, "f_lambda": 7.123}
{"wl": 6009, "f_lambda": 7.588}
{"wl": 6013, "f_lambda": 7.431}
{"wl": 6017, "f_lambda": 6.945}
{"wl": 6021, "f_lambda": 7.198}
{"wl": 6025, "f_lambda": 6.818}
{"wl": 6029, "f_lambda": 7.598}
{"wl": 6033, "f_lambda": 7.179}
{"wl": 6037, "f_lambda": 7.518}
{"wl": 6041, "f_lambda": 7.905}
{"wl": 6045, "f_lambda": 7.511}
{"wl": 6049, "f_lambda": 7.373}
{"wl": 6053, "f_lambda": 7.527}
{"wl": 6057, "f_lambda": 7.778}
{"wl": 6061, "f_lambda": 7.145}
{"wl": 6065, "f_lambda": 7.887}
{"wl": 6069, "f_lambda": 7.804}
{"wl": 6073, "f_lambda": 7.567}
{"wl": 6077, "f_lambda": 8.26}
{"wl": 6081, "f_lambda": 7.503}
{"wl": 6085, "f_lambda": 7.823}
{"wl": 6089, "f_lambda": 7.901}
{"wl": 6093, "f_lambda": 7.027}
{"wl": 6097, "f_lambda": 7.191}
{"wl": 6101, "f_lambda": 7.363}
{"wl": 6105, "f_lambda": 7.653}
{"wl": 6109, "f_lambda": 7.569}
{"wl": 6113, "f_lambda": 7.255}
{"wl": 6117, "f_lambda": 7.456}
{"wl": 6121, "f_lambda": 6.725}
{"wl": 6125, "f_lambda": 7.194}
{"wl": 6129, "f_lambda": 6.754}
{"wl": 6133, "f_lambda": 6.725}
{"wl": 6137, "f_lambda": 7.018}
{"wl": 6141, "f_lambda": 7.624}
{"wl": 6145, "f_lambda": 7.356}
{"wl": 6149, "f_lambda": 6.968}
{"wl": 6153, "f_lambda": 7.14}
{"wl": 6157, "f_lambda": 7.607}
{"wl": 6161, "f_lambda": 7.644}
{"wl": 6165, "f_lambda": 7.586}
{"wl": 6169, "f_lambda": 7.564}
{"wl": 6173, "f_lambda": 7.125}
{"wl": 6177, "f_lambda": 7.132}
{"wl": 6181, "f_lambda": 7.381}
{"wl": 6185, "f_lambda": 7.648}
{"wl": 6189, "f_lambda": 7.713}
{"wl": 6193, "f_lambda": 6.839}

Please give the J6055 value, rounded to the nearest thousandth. 0.084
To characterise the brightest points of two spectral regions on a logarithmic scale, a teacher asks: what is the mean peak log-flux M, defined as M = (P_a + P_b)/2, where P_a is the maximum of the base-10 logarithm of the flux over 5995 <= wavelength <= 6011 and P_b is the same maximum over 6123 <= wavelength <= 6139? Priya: 0.870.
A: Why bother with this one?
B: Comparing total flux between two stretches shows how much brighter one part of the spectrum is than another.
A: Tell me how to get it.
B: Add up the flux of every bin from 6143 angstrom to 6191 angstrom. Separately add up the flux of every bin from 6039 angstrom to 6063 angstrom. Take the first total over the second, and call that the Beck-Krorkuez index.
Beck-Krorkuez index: 2.0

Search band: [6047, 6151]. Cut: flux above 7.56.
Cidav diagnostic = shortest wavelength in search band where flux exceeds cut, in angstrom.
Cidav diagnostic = 6057 angstrom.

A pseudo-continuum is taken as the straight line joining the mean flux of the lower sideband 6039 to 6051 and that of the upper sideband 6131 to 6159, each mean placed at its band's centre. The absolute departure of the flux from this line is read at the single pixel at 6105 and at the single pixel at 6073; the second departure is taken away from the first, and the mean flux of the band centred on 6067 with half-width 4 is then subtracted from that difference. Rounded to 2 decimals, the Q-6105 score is -7.63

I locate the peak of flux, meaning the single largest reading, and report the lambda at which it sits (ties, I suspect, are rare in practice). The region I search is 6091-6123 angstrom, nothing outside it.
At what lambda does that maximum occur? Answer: 6105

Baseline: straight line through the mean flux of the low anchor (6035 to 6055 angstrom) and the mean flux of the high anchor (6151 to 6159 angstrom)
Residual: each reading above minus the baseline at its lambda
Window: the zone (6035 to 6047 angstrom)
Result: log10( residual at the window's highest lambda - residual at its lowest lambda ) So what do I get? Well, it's -2.2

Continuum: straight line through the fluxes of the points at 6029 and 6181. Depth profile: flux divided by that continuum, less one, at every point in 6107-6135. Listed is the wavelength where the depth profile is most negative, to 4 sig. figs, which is 6121 angstrom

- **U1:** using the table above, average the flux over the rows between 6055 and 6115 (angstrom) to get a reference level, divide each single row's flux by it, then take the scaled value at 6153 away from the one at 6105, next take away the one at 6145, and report -0.90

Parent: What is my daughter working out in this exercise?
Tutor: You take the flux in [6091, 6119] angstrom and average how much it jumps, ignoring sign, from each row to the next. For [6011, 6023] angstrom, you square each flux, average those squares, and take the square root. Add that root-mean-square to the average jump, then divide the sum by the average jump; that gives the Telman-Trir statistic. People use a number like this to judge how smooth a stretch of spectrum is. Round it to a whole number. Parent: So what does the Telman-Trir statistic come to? 36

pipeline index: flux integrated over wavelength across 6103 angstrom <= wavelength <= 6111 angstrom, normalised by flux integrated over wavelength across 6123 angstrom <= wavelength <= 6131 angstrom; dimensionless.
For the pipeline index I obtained 1.091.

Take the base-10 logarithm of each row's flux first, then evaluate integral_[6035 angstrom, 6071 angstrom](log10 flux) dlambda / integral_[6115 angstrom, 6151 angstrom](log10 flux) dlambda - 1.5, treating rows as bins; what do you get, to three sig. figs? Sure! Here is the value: -0.464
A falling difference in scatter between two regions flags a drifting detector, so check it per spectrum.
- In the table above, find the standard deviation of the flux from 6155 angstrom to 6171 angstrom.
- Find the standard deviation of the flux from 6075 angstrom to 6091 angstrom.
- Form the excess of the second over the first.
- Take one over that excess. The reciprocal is 4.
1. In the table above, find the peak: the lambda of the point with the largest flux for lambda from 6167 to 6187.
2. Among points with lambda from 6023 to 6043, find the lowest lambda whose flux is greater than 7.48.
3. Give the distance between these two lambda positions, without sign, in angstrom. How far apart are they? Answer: 156 angstrom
